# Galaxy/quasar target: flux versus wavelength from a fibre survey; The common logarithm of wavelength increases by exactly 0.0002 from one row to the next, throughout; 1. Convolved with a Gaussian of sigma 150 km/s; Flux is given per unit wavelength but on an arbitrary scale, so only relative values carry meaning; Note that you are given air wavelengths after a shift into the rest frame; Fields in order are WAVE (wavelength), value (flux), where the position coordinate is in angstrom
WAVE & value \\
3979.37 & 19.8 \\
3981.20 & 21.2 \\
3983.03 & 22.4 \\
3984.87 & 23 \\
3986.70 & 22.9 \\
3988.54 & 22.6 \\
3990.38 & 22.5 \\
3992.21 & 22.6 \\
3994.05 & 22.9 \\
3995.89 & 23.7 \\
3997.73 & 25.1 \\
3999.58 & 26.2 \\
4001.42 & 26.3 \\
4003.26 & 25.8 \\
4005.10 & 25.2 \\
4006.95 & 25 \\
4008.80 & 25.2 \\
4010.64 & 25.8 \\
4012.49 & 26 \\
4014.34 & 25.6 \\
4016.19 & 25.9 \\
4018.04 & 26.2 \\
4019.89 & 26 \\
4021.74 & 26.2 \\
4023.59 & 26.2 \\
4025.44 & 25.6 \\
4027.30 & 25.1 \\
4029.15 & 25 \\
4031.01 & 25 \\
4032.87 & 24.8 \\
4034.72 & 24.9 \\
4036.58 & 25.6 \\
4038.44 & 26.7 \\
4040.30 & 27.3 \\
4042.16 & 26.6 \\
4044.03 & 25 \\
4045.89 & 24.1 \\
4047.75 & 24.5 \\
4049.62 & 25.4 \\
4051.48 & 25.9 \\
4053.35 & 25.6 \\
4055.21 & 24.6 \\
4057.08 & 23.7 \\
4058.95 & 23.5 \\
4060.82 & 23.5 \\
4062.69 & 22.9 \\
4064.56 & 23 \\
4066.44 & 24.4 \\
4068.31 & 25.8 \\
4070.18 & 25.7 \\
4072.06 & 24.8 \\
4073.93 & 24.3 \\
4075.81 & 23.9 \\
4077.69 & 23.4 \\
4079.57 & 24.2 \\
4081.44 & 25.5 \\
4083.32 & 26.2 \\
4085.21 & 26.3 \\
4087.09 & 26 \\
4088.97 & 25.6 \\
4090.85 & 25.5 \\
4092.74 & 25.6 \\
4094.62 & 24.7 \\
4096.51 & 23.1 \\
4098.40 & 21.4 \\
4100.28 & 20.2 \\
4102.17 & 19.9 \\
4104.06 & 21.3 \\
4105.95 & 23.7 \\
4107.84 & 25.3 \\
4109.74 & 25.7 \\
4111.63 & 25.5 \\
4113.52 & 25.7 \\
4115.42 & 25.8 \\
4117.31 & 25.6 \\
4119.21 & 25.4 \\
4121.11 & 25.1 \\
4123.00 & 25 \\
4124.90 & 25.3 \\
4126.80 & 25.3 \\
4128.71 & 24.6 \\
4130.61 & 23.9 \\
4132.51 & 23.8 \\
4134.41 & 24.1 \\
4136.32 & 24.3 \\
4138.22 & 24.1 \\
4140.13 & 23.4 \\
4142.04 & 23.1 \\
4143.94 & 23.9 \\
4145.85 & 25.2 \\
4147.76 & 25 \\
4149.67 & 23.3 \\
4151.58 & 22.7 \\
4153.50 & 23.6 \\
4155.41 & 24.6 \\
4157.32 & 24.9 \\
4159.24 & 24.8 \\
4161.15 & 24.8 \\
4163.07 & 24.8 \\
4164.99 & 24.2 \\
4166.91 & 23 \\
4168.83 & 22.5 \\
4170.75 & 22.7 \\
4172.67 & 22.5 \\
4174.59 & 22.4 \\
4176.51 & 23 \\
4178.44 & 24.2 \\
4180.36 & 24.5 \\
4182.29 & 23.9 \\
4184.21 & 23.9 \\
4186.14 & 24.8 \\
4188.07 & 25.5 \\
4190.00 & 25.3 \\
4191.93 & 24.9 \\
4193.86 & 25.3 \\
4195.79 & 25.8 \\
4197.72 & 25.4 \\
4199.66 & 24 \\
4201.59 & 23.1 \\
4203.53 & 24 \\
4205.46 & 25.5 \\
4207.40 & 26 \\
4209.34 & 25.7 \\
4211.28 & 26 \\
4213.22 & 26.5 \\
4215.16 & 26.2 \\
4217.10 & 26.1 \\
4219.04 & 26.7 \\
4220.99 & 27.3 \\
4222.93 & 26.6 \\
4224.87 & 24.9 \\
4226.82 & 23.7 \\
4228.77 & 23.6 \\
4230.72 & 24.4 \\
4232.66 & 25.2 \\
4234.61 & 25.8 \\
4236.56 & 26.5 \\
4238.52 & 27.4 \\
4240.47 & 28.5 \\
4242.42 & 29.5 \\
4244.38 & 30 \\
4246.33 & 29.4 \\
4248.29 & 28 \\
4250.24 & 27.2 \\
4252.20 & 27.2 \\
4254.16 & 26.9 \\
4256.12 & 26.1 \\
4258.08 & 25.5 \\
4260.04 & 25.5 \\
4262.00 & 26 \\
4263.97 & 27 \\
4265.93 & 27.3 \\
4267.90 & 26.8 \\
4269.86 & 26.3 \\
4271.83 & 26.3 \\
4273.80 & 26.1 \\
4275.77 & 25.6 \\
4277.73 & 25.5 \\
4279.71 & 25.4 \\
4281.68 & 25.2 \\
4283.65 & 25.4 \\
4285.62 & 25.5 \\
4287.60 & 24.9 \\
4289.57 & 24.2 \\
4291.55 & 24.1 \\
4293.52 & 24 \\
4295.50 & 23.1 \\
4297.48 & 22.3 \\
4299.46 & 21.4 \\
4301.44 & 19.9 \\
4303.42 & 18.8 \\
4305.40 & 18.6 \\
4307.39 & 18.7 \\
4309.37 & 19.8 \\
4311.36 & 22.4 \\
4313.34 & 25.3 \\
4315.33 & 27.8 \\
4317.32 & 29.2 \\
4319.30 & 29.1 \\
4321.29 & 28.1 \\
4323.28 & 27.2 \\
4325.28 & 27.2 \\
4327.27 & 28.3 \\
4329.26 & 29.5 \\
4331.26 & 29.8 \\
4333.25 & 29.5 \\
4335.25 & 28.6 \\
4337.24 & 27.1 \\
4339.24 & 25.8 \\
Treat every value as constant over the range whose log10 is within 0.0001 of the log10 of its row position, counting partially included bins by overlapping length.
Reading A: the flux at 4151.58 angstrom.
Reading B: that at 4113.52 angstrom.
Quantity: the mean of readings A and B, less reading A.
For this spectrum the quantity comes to 1.5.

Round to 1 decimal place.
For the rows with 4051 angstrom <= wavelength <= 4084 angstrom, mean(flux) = 24.5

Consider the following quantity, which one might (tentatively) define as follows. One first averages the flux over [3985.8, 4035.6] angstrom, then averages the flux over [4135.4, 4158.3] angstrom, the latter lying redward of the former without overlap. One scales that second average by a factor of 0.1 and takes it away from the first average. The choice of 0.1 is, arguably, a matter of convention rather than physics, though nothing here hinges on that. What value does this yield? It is 22.6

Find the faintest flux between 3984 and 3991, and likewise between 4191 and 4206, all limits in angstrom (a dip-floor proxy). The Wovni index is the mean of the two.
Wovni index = 22.8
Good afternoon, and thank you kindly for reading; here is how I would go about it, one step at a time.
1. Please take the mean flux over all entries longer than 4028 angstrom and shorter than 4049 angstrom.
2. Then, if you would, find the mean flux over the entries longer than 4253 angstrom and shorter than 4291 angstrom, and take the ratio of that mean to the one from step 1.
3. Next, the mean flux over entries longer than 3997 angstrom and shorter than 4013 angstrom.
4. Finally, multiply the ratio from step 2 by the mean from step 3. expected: 26.1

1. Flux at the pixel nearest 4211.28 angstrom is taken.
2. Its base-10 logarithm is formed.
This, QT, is 1.41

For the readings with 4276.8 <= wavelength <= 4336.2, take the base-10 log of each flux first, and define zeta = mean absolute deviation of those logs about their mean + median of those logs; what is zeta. 1.45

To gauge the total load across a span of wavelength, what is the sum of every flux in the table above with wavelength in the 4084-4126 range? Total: 538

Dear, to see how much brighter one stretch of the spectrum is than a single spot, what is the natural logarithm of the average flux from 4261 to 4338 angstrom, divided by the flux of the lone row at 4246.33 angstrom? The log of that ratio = -0.15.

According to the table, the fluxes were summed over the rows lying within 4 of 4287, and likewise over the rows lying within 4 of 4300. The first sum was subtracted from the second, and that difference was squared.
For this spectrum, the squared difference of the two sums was 310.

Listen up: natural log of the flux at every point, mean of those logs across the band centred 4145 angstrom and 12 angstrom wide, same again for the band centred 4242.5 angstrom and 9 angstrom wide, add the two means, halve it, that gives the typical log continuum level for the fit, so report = 3.27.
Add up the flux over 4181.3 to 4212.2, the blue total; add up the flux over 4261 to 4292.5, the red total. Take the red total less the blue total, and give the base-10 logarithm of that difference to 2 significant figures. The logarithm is 1.1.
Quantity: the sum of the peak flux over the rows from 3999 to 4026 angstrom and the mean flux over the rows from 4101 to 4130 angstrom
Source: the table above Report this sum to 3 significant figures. 50.9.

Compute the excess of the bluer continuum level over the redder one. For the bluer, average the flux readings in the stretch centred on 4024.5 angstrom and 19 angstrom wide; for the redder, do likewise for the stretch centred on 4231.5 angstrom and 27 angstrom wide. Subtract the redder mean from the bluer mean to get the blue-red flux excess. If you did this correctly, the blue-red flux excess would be -0.8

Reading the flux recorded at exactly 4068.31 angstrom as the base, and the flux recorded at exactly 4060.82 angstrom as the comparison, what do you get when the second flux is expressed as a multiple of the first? 0.91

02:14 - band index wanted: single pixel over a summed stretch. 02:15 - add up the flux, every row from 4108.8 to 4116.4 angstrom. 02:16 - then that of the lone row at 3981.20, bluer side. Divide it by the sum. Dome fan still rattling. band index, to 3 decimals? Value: 0.206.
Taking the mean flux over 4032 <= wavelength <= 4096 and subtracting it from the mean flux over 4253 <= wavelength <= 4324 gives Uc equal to -0.2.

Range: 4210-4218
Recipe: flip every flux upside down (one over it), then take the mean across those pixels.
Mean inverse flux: 0.038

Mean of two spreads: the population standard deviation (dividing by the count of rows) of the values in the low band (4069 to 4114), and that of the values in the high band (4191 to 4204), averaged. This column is 1.4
